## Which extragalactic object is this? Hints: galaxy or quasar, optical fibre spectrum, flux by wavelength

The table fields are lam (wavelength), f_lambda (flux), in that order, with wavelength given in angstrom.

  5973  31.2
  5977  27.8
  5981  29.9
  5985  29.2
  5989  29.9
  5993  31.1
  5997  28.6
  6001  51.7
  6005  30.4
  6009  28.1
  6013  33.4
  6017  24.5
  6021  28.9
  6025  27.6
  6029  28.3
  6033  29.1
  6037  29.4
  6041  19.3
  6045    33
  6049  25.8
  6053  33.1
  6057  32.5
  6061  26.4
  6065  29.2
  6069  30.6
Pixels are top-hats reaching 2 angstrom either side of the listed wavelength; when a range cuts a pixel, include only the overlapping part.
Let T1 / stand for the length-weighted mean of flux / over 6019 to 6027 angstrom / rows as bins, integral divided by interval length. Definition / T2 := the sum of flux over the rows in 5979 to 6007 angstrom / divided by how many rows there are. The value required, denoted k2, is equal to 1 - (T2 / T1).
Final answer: -0.17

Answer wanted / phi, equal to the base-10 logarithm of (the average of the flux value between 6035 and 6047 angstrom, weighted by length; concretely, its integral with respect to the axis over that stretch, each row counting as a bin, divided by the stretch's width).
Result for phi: 1.44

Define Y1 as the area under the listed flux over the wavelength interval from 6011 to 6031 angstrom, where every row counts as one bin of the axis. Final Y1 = 571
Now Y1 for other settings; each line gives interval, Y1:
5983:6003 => 682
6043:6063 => 603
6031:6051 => 546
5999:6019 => 672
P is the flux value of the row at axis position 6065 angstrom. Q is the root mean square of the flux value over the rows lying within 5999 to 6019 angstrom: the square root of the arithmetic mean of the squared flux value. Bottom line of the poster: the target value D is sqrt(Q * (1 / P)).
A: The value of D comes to 1.09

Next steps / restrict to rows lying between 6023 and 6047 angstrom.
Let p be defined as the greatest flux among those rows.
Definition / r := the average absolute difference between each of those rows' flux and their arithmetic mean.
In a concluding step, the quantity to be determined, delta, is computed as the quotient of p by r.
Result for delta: 11.4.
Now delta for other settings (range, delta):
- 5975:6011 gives 11.7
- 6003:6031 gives 18.1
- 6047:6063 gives 9.9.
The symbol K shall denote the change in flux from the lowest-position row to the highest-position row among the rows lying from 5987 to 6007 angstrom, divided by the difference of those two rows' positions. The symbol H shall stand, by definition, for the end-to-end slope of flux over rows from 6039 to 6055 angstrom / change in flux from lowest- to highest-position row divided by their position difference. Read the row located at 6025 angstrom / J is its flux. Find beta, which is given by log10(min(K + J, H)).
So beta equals 0.06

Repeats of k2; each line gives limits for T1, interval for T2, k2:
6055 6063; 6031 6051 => 0.07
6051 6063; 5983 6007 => -0.09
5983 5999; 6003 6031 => 0.03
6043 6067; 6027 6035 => 0.04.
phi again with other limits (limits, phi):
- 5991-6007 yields 1.55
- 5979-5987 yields 1.47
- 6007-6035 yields 1.46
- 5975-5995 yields 1.47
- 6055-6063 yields 1.47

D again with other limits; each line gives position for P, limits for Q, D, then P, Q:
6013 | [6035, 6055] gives 0.93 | 33.4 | 28.6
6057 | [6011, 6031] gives 0.94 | 32.5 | 28.7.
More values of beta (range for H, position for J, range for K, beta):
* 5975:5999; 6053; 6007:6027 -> -1.40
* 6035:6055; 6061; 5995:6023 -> -0.64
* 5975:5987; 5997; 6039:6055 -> -0.76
